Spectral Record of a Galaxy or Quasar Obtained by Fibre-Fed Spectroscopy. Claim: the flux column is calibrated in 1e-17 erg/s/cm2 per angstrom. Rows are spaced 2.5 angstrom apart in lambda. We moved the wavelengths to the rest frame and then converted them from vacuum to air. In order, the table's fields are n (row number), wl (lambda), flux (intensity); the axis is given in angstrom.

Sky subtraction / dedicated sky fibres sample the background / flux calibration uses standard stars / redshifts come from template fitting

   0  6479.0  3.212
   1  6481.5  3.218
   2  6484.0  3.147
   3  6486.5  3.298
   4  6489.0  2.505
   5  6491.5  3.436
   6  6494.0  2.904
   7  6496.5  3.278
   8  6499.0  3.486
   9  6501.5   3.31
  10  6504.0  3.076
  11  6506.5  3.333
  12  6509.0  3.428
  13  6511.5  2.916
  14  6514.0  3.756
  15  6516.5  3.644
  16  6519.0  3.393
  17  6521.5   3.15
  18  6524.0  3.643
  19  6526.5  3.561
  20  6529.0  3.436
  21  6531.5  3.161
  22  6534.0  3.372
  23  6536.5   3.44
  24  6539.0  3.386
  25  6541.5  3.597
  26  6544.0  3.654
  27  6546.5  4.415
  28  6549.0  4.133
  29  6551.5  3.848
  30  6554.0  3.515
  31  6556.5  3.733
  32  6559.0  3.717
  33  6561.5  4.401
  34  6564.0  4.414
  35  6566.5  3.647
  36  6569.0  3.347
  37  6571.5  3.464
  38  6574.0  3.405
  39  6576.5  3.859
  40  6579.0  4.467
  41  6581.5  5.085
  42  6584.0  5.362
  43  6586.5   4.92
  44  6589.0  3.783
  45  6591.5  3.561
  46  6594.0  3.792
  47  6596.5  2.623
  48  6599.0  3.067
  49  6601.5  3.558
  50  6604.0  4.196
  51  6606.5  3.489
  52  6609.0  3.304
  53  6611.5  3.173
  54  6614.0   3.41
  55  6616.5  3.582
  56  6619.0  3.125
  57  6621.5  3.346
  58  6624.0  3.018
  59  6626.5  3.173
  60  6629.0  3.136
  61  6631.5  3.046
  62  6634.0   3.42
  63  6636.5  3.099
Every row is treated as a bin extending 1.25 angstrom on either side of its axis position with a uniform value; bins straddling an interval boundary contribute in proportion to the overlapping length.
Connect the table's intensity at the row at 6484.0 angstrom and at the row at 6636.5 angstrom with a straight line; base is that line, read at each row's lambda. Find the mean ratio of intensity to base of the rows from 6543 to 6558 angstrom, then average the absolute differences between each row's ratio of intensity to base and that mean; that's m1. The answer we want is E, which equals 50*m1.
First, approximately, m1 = 0.08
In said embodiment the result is 4.2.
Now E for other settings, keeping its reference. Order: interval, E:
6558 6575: 5.8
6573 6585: 10.3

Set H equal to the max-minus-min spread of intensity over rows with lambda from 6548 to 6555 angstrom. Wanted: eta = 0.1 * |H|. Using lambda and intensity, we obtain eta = 0.062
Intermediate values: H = 0.6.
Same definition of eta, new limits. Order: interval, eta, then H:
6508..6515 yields 0.084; 0.8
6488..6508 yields 0.098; 1.0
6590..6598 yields 0.117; 1.2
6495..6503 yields 0.021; 0.2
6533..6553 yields 0.104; 1.0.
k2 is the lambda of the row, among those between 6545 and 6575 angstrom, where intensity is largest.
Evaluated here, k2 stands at 6546.5 angstrom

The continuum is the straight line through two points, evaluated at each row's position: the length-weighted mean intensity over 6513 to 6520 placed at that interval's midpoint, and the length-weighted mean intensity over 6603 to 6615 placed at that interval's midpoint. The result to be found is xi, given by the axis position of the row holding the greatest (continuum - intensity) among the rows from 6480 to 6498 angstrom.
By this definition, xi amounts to 6489.0 angstrom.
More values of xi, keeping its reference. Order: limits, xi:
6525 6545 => 6531.5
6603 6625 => 6624.0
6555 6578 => 6569.0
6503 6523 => 6511.5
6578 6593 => 6591.5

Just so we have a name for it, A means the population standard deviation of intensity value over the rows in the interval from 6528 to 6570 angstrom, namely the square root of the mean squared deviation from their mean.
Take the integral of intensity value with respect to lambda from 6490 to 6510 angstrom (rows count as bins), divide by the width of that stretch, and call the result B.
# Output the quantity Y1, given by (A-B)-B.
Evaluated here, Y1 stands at -6.15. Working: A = 0.39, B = 3.27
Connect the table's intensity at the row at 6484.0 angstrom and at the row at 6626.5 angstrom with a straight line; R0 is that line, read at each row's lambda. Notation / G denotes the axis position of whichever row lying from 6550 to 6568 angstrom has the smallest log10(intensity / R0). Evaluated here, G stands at 6554.0 angstrom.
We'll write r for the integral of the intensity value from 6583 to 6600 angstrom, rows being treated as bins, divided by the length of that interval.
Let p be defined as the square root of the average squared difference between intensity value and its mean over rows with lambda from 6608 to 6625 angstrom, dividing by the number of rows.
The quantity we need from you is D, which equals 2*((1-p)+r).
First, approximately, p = 0.18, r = 3.9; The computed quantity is 9.4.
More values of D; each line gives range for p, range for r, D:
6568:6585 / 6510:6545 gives 7.3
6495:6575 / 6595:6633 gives 7.9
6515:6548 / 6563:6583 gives 9.3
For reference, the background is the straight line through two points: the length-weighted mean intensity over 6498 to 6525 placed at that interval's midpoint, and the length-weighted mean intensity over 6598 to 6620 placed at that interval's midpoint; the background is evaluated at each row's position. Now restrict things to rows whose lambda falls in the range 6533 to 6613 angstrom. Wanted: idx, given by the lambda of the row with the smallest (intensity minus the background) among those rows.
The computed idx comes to 6596.5 angstrom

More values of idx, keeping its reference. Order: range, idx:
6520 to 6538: 6521.5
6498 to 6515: 6511.5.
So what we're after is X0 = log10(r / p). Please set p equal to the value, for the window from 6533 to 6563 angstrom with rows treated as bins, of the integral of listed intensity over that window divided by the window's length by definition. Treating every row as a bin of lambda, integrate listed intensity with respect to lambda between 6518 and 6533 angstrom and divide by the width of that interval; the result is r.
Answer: -0.047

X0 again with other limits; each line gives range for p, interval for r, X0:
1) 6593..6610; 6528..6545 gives 0.000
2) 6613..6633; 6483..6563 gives 0.032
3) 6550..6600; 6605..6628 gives -0.073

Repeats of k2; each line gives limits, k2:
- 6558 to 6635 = 6584.0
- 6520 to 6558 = 6546.5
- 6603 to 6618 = 6604.0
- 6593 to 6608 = 6604.0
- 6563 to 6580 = 6579.0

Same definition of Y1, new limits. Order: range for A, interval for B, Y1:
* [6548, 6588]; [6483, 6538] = -6.00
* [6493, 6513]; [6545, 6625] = -7.34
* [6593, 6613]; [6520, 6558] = -6.76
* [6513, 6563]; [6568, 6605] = -7.47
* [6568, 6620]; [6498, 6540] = -6.08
